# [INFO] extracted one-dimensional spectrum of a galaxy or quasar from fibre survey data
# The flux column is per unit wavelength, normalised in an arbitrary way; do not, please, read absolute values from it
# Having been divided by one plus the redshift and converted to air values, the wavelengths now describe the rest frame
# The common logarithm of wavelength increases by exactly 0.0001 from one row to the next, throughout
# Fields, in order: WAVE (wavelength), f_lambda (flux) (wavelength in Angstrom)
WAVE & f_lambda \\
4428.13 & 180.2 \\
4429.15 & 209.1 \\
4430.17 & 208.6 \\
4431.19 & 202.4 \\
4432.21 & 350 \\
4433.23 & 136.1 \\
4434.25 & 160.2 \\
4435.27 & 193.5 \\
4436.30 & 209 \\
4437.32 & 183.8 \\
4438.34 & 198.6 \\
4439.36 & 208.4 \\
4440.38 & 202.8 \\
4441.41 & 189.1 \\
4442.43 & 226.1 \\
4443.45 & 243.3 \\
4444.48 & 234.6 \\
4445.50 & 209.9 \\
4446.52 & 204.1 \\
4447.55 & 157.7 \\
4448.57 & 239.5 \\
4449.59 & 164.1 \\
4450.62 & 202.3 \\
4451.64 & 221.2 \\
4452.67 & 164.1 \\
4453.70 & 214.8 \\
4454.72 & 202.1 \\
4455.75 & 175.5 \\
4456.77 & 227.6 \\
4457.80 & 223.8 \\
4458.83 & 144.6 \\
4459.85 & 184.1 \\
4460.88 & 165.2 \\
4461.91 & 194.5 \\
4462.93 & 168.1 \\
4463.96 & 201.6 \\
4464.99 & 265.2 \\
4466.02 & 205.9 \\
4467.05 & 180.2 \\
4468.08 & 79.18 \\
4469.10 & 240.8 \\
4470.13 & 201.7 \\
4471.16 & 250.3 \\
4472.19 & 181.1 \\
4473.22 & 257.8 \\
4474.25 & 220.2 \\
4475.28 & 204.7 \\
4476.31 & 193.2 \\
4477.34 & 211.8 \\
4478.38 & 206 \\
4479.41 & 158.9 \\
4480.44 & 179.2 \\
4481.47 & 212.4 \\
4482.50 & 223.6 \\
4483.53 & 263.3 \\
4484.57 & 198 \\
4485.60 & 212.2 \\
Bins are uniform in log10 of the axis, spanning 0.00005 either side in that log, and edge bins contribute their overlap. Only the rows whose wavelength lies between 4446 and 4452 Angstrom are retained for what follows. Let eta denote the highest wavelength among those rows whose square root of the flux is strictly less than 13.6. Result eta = 4449.59 Angstrom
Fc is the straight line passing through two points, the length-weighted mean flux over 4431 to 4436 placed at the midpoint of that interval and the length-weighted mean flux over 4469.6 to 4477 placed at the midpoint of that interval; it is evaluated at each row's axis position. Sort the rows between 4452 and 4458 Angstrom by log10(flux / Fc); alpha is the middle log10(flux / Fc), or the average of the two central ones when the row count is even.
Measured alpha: -0.008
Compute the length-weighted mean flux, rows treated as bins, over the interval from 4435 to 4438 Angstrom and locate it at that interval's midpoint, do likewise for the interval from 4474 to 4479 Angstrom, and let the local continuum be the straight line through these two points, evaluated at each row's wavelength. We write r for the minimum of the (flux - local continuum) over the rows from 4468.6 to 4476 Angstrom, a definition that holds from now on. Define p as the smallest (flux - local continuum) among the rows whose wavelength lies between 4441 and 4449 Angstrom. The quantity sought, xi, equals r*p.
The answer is 933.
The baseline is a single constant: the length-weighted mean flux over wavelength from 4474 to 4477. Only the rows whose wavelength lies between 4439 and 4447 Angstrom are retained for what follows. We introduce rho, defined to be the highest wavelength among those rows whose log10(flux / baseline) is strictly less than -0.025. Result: 4441.41 Angstrom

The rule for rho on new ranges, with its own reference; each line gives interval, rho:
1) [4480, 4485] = 4480.44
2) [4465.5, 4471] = 4468.08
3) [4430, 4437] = 4435.27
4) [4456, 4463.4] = 4462.93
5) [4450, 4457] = 4455.75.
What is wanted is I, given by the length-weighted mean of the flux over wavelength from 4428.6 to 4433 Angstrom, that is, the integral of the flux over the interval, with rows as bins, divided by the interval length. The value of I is 235.2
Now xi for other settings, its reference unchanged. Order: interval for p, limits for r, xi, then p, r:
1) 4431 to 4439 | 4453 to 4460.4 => 3295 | -59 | -56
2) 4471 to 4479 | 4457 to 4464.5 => 1299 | -23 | -56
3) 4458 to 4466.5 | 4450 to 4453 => 1987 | -56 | -35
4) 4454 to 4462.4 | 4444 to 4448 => 2277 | -56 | -40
